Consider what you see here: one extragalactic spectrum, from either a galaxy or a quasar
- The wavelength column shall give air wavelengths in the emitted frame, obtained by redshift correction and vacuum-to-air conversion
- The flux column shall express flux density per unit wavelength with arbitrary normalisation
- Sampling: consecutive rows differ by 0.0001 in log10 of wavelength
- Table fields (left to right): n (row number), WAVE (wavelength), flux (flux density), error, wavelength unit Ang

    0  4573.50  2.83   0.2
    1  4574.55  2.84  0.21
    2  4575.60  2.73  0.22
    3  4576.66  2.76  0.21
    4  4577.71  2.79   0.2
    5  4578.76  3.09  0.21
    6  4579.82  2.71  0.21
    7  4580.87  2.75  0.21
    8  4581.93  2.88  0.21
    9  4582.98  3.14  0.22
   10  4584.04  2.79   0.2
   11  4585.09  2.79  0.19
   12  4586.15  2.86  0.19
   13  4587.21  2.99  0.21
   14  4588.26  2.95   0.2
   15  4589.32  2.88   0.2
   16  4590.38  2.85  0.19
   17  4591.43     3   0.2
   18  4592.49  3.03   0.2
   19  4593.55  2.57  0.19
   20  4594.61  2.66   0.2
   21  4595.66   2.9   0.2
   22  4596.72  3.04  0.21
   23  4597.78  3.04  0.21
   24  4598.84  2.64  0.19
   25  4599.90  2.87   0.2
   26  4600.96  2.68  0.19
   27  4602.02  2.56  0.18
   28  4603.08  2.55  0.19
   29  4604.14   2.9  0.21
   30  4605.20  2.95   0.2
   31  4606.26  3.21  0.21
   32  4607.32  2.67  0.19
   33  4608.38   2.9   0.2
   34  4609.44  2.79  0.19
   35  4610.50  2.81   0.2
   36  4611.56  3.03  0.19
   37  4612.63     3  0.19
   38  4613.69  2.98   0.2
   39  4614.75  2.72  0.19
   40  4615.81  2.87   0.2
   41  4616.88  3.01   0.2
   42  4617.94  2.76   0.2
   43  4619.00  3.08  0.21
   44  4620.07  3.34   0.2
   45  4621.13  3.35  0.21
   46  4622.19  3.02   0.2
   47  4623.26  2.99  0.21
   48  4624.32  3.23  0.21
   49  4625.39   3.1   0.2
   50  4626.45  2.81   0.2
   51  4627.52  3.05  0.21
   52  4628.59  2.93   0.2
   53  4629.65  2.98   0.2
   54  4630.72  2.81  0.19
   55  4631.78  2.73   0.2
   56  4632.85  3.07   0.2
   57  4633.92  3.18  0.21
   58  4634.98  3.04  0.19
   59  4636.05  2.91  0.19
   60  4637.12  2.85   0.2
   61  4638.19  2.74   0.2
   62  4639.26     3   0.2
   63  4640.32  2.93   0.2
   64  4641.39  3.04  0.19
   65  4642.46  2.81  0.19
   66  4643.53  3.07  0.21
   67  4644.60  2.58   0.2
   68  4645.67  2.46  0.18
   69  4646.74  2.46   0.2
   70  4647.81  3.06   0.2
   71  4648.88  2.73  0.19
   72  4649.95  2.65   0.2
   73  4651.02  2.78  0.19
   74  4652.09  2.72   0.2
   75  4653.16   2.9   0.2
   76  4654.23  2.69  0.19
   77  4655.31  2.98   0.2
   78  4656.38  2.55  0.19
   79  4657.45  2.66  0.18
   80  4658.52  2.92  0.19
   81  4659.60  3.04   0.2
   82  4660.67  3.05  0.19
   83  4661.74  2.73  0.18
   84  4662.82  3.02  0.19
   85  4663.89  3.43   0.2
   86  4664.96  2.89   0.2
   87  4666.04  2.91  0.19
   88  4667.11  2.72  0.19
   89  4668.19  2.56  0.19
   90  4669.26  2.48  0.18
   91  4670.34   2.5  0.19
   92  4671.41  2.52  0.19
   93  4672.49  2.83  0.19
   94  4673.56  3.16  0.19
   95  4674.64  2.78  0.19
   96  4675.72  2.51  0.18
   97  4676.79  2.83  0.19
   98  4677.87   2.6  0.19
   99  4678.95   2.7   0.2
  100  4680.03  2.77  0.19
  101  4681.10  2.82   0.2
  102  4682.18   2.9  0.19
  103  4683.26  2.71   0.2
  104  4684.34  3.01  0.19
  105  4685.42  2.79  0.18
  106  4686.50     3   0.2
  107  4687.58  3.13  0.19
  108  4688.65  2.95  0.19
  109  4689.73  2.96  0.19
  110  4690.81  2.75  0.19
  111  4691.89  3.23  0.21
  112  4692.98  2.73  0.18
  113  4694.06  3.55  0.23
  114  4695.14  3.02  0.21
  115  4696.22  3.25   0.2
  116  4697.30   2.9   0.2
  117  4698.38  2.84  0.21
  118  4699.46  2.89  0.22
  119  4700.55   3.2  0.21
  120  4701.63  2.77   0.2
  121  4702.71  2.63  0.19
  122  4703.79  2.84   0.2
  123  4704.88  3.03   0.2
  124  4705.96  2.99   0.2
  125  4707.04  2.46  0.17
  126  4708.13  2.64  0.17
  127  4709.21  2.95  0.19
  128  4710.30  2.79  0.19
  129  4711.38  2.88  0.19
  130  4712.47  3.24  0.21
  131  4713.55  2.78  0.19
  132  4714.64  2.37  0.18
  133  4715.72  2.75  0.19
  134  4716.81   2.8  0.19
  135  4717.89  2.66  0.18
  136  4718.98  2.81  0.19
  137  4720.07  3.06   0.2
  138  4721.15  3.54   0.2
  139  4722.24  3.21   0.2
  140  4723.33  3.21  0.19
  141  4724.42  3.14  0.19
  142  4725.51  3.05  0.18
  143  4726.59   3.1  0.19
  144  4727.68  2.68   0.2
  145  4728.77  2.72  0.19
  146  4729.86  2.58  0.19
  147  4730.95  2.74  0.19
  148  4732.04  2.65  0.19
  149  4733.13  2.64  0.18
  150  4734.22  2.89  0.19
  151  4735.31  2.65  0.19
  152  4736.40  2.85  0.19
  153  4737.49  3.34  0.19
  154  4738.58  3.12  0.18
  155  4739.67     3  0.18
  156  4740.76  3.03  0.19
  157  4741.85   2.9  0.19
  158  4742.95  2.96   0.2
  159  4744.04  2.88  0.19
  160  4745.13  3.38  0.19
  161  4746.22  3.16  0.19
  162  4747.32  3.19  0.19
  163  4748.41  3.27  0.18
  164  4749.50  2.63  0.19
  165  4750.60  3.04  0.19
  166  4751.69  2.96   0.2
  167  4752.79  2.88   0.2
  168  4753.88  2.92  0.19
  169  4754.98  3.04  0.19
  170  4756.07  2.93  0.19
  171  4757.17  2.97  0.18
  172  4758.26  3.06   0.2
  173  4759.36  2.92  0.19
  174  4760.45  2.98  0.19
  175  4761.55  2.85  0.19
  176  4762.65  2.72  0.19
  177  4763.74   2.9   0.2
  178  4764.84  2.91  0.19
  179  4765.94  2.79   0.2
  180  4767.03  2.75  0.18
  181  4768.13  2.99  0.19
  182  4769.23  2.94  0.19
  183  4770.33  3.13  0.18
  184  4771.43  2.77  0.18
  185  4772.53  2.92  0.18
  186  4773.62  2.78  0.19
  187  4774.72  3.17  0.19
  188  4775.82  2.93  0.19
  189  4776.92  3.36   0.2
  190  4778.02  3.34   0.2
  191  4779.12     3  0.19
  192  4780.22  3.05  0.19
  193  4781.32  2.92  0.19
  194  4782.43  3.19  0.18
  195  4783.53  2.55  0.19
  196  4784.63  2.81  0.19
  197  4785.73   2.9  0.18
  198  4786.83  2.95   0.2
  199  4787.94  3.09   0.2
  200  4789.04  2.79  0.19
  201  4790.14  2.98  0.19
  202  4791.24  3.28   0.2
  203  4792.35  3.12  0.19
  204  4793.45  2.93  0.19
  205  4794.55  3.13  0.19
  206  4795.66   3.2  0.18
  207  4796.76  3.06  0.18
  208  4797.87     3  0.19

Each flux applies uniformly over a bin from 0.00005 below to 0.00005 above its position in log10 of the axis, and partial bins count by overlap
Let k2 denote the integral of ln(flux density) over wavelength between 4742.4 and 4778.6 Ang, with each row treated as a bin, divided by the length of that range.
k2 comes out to 1.09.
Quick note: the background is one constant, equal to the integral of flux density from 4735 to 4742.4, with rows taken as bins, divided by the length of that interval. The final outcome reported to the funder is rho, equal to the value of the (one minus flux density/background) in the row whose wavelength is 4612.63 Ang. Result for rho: 0.00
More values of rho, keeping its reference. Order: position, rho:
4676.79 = 0.06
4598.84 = 0.12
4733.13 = 0.12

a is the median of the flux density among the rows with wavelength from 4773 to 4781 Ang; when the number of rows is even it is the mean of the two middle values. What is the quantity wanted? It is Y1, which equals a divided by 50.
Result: 0.0610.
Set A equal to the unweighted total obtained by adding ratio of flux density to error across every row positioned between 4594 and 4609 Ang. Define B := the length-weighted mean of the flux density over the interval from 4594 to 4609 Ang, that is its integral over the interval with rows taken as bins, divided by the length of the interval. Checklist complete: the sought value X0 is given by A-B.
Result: 196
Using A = 199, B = 2.83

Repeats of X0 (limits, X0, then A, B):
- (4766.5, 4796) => 425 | 428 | 3.00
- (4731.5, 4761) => 421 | 424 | 2.97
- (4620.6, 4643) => 310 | 313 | 2.98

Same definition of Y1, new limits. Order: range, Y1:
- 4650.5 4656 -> 0.0556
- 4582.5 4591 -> 0.0574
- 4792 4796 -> 0.0625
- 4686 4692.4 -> 0.0596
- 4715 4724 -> 0.0587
